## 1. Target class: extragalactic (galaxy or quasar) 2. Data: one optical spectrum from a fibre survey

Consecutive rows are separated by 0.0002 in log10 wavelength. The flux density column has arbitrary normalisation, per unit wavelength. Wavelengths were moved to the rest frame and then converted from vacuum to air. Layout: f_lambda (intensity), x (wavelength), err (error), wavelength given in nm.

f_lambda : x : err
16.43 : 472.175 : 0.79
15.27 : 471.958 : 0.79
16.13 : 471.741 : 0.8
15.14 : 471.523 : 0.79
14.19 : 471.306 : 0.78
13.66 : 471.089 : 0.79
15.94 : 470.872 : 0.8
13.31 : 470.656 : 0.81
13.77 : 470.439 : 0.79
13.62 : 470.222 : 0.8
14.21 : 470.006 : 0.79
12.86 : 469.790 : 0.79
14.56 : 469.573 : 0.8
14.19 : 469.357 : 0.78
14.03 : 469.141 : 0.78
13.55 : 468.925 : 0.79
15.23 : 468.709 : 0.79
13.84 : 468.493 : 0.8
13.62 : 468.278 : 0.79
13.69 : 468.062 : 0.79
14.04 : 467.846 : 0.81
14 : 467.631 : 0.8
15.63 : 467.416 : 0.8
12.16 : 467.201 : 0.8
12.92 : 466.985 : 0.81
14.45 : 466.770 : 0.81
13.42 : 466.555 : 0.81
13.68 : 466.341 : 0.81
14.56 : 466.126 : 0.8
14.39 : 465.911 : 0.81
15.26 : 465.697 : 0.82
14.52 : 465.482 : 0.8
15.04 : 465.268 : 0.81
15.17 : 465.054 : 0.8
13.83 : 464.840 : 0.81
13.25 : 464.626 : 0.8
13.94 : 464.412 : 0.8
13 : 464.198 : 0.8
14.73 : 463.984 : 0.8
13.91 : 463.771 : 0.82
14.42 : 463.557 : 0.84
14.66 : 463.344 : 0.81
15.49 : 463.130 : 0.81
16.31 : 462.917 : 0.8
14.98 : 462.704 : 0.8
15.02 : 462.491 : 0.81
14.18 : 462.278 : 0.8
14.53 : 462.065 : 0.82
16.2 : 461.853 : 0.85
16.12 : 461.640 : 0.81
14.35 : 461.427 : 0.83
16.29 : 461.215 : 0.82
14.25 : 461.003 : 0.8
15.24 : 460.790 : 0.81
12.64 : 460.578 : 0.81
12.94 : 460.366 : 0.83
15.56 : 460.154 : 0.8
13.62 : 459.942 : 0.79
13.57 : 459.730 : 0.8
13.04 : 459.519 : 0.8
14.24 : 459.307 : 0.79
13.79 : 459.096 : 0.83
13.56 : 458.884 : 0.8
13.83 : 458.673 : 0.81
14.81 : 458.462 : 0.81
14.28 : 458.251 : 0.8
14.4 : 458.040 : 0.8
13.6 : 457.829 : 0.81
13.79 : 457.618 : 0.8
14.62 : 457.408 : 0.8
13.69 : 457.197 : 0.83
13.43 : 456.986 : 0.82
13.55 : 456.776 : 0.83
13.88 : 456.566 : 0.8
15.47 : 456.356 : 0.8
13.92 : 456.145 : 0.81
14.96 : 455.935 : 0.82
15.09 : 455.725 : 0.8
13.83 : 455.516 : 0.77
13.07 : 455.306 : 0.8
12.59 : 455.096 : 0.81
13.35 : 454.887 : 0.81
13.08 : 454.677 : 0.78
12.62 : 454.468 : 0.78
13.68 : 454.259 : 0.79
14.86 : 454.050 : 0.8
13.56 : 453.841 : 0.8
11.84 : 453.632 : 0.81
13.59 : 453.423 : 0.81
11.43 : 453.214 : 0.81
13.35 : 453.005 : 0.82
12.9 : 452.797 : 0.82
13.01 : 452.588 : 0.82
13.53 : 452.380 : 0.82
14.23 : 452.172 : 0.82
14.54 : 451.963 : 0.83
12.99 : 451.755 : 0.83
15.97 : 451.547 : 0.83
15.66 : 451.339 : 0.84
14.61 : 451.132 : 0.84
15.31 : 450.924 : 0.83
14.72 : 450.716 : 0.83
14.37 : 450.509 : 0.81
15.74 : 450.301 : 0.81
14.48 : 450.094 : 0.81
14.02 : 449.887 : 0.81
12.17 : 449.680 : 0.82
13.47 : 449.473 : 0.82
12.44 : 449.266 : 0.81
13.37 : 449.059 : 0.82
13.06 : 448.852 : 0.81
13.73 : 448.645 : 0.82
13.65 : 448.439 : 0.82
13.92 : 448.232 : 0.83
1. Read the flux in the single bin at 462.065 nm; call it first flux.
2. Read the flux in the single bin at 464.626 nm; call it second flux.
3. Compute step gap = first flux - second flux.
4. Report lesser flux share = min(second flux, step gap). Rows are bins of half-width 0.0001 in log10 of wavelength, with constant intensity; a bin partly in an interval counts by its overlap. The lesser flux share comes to 1.3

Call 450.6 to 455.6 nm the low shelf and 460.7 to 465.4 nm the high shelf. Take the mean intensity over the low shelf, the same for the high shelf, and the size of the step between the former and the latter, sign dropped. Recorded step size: 1.09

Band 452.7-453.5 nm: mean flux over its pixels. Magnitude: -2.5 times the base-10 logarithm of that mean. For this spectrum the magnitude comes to -2.77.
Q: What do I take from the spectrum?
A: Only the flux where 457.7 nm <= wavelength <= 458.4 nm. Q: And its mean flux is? 14.1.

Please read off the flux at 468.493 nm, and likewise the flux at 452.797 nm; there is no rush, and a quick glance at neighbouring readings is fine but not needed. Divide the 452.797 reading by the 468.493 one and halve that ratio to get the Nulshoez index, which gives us 0.47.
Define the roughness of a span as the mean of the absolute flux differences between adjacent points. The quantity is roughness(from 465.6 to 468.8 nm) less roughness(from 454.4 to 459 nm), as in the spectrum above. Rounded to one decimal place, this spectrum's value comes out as 0.3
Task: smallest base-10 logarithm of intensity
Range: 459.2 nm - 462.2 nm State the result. 1.10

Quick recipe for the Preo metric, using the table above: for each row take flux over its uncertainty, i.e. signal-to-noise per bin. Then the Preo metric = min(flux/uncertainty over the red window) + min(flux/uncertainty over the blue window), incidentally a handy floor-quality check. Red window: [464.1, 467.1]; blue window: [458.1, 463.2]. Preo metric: 31.5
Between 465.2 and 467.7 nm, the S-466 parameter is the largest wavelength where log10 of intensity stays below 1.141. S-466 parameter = 467.201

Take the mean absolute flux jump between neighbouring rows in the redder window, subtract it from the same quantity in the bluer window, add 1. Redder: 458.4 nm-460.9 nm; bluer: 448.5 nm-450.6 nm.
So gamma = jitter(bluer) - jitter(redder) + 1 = 1.00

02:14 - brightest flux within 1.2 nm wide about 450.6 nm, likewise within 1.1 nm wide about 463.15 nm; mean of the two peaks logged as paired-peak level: 16.0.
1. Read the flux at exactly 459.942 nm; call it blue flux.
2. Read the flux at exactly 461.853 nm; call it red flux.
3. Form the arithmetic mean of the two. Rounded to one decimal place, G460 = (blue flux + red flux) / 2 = 14.9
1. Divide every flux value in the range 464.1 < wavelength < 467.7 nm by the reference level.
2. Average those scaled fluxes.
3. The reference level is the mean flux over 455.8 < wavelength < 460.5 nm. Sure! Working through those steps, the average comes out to 1.00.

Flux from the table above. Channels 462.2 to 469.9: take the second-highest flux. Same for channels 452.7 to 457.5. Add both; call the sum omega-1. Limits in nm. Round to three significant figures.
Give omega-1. 30.7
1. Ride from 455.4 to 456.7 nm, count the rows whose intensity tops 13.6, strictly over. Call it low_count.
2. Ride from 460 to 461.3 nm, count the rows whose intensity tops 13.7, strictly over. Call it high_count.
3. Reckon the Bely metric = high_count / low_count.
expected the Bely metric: 0.7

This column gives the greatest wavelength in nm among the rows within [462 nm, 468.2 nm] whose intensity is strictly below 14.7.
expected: 468.062 nm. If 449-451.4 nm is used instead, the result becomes 451.132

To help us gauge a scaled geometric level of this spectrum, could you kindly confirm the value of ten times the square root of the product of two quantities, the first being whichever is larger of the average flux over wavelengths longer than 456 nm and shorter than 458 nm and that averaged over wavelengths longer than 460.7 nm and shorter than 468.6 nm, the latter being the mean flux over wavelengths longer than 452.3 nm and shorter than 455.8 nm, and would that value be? 138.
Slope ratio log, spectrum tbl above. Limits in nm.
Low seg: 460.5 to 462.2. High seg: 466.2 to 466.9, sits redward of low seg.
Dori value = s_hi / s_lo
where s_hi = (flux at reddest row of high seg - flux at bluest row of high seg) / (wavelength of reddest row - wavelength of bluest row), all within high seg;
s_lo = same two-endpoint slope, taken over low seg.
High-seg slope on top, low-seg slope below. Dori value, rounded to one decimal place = 1.4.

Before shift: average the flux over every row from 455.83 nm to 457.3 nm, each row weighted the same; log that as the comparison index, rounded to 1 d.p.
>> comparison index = 14.1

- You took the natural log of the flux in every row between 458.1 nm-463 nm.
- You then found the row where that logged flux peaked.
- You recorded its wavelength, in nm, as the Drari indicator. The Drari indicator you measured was 462.917 nm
